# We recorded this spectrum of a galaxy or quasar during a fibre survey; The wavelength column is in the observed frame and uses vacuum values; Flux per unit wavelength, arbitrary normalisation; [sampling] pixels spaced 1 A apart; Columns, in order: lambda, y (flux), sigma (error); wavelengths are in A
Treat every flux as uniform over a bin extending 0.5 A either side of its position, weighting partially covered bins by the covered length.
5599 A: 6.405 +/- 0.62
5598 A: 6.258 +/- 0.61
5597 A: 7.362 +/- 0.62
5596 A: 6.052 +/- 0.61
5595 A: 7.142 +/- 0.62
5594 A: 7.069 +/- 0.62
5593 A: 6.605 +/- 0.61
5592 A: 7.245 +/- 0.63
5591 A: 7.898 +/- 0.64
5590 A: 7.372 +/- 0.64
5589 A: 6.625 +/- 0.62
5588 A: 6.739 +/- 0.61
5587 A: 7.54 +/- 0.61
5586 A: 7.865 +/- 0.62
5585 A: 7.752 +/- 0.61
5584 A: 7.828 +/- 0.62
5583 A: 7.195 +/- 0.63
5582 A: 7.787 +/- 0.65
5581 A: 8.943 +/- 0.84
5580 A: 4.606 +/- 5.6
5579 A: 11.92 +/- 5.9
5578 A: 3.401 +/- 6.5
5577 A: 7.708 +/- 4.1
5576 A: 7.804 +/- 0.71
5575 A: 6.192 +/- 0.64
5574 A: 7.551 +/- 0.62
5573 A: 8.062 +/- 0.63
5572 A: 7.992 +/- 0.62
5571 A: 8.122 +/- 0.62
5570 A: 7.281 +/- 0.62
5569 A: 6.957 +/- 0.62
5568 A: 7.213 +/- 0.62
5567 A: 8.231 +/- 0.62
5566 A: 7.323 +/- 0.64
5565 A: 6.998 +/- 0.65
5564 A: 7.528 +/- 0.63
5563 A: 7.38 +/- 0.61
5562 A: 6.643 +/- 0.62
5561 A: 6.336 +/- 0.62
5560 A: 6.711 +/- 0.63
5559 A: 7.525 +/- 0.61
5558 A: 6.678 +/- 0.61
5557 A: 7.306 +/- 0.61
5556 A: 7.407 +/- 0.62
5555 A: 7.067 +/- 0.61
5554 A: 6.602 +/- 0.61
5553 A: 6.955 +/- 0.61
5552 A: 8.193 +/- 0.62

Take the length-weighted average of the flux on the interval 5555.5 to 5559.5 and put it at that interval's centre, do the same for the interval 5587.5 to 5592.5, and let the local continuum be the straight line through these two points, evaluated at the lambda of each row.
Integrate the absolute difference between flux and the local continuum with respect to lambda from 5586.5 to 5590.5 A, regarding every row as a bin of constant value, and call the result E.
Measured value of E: 1.55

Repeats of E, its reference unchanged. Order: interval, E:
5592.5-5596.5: 1.81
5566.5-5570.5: 1.34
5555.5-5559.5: 1.10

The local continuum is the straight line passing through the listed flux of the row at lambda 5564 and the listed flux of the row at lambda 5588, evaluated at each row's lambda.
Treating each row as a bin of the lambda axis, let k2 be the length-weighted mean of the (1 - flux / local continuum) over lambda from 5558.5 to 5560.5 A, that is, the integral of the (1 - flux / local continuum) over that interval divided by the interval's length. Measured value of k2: 0.07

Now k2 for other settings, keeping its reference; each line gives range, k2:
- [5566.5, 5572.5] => -0.04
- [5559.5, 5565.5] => 0.08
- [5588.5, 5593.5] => -0.08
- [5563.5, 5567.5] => -0.01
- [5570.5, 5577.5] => -0.06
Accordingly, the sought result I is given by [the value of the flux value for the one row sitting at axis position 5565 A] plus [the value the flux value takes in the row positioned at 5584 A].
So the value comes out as 14.8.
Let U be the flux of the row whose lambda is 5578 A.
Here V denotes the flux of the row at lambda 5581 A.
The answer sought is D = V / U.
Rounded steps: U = 3.401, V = 8.943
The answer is 2.63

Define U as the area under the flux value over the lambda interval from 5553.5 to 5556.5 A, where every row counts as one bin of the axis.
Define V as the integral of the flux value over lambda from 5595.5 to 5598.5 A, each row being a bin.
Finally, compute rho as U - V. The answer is 1.40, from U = 21.1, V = 19.7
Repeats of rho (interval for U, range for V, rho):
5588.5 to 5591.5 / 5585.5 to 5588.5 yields -0.25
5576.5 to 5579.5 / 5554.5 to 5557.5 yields 1.25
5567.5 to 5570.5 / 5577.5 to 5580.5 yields 1.52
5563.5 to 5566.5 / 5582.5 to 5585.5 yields -0.93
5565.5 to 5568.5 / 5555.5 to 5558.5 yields 1.38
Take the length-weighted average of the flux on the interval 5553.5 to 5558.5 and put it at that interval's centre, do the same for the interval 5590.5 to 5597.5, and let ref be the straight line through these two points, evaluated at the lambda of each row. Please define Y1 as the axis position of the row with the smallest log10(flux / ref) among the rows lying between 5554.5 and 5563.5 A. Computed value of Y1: 5561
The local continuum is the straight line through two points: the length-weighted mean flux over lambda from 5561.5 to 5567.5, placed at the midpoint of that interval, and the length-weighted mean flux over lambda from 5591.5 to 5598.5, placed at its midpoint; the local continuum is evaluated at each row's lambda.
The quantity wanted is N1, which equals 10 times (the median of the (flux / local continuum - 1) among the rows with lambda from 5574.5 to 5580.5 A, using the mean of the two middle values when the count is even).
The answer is -0.3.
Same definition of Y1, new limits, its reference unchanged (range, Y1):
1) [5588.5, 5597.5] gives 5596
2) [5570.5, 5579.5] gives 5578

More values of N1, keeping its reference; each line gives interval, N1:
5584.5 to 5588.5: 1.0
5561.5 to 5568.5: 0.0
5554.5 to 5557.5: -0.2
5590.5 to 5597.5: 0.5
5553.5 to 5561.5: -0.8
